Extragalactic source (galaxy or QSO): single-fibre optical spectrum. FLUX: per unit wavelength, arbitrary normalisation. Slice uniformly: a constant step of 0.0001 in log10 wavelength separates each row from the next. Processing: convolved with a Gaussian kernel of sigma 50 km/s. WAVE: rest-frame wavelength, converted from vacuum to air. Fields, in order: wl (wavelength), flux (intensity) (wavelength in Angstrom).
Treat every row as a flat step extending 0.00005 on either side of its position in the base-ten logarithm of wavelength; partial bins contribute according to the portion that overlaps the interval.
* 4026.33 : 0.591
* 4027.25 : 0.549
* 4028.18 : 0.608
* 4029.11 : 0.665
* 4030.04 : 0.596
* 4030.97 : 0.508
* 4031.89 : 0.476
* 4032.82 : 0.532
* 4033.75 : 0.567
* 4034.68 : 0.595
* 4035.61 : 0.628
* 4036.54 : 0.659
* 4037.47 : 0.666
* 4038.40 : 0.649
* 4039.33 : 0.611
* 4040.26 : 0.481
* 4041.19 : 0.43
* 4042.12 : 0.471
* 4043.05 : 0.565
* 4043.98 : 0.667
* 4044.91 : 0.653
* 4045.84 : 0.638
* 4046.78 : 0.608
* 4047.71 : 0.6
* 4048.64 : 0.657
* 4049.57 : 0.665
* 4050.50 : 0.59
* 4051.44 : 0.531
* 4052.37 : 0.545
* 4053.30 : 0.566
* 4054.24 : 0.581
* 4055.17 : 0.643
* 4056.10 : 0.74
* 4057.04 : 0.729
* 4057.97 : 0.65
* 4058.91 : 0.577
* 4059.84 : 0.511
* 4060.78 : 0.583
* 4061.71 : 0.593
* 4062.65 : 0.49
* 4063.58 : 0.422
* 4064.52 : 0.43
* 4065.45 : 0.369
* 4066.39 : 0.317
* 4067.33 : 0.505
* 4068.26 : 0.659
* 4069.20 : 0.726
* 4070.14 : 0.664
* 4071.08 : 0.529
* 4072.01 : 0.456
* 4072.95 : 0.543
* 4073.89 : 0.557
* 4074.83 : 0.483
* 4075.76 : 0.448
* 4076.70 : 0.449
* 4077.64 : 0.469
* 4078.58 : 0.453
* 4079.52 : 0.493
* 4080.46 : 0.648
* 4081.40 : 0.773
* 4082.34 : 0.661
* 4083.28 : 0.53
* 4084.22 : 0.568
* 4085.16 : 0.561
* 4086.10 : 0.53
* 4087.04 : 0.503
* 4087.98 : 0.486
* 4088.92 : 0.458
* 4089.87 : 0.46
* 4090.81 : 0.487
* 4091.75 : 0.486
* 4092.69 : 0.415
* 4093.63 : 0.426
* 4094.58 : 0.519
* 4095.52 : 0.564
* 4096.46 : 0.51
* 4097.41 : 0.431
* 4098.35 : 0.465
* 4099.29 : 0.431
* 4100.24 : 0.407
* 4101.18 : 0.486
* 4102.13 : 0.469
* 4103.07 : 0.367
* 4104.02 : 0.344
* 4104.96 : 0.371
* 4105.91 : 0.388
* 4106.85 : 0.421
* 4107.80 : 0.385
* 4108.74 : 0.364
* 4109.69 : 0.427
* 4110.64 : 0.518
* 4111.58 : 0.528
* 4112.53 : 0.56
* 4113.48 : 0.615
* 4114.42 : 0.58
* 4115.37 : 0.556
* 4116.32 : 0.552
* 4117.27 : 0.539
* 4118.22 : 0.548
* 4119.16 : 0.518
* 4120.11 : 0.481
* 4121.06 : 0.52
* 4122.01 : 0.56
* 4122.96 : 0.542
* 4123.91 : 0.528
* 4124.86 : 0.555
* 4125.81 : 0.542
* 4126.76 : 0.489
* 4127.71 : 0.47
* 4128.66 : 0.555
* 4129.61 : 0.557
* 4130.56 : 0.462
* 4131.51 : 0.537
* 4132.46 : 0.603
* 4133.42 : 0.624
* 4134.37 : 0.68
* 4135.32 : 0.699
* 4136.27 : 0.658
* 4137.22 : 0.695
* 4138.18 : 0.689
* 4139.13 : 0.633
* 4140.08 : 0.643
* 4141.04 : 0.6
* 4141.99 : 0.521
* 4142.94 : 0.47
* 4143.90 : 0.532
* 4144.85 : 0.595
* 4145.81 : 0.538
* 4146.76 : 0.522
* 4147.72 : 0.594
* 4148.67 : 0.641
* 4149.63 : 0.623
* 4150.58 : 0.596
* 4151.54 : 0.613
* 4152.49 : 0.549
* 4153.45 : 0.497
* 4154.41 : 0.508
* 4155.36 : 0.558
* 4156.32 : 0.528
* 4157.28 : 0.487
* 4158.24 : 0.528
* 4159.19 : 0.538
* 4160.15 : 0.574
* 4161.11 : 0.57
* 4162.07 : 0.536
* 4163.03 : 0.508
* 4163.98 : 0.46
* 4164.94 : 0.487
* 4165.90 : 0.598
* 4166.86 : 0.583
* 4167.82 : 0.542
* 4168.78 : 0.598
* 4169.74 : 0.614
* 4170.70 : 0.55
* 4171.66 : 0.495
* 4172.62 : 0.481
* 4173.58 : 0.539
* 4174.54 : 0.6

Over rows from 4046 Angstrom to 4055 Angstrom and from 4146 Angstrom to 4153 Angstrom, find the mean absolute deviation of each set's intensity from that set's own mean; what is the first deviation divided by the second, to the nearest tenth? 1.1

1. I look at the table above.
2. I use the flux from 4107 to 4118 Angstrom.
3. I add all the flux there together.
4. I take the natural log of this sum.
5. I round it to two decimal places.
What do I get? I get 1.73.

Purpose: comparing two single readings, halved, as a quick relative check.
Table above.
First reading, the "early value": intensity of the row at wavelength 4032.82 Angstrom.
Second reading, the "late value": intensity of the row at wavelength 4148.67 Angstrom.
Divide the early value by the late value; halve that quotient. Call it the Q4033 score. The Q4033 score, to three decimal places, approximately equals 0.415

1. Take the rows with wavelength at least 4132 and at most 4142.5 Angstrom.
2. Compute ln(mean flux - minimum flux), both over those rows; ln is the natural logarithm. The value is -2.1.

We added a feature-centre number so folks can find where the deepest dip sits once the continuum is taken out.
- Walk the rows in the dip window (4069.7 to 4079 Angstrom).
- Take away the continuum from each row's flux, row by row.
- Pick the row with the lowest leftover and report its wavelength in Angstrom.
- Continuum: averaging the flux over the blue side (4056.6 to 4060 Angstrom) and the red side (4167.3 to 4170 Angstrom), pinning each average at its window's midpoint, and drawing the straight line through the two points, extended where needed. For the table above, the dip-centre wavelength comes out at 4075.76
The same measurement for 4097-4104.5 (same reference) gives 4104.02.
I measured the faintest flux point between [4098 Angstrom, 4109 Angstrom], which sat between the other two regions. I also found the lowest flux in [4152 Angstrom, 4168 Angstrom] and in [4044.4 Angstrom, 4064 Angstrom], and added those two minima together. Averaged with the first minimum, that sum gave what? 0.613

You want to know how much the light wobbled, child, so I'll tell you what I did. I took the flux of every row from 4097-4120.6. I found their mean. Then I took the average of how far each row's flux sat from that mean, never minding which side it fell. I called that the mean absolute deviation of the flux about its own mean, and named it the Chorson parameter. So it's 0.067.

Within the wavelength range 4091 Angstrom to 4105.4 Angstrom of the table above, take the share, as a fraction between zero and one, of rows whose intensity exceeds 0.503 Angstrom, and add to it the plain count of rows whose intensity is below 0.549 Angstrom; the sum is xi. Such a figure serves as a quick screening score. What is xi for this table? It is 14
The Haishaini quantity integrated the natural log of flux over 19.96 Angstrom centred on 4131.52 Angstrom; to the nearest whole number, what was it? -11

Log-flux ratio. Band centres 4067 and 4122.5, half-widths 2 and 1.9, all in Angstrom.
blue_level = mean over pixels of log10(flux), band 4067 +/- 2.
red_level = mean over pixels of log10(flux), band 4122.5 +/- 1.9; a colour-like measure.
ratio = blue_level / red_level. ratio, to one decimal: 1.3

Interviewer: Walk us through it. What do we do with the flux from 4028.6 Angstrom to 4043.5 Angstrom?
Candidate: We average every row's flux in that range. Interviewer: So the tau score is 0.569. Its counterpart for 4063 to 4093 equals 0.517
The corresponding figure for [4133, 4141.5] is 0.658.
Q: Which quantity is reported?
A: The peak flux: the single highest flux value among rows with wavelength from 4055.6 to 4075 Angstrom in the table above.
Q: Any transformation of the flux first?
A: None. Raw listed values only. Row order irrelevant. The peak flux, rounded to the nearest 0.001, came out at 0.740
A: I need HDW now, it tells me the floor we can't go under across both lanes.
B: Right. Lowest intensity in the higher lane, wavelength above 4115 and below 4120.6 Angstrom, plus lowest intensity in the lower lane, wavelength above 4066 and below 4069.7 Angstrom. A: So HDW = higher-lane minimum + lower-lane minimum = 0.80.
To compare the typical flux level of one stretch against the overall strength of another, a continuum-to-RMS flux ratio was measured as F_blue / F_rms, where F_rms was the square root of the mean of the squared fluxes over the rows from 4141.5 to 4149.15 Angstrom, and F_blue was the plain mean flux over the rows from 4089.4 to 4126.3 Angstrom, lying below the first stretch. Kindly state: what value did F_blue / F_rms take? 0.87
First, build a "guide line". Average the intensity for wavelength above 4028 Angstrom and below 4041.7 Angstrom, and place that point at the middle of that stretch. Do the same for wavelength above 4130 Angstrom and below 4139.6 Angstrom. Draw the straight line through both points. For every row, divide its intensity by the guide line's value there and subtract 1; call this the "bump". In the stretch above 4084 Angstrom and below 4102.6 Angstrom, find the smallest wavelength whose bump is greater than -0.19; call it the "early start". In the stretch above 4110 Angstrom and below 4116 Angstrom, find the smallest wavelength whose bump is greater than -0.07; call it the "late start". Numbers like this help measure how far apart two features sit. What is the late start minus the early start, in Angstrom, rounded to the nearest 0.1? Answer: 29.3 Angstrom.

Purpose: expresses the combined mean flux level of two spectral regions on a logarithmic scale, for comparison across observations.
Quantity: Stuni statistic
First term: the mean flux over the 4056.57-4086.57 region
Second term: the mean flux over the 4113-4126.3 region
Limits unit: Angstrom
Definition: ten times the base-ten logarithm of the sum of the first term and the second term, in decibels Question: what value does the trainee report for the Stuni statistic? 0.37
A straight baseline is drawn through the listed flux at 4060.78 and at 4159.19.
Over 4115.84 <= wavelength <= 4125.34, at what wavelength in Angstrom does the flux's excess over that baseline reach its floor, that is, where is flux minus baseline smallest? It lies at 4120.11 Angstrom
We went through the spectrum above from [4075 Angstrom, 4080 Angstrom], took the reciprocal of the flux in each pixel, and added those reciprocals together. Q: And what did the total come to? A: 10.8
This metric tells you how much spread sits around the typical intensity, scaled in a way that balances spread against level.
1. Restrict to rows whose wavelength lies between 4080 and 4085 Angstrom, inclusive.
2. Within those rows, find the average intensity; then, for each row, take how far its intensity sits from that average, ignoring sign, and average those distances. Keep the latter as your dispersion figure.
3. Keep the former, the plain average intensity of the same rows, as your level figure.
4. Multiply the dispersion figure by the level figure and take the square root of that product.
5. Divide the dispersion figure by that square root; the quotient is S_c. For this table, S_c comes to 0.33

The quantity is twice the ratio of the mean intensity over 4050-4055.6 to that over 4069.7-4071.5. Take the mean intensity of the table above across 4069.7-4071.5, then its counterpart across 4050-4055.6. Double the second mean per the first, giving 1.93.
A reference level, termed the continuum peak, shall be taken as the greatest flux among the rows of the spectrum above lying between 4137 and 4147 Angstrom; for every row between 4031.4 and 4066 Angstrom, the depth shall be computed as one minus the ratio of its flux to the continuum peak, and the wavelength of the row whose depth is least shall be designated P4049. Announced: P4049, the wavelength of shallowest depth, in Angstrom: 4056.10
